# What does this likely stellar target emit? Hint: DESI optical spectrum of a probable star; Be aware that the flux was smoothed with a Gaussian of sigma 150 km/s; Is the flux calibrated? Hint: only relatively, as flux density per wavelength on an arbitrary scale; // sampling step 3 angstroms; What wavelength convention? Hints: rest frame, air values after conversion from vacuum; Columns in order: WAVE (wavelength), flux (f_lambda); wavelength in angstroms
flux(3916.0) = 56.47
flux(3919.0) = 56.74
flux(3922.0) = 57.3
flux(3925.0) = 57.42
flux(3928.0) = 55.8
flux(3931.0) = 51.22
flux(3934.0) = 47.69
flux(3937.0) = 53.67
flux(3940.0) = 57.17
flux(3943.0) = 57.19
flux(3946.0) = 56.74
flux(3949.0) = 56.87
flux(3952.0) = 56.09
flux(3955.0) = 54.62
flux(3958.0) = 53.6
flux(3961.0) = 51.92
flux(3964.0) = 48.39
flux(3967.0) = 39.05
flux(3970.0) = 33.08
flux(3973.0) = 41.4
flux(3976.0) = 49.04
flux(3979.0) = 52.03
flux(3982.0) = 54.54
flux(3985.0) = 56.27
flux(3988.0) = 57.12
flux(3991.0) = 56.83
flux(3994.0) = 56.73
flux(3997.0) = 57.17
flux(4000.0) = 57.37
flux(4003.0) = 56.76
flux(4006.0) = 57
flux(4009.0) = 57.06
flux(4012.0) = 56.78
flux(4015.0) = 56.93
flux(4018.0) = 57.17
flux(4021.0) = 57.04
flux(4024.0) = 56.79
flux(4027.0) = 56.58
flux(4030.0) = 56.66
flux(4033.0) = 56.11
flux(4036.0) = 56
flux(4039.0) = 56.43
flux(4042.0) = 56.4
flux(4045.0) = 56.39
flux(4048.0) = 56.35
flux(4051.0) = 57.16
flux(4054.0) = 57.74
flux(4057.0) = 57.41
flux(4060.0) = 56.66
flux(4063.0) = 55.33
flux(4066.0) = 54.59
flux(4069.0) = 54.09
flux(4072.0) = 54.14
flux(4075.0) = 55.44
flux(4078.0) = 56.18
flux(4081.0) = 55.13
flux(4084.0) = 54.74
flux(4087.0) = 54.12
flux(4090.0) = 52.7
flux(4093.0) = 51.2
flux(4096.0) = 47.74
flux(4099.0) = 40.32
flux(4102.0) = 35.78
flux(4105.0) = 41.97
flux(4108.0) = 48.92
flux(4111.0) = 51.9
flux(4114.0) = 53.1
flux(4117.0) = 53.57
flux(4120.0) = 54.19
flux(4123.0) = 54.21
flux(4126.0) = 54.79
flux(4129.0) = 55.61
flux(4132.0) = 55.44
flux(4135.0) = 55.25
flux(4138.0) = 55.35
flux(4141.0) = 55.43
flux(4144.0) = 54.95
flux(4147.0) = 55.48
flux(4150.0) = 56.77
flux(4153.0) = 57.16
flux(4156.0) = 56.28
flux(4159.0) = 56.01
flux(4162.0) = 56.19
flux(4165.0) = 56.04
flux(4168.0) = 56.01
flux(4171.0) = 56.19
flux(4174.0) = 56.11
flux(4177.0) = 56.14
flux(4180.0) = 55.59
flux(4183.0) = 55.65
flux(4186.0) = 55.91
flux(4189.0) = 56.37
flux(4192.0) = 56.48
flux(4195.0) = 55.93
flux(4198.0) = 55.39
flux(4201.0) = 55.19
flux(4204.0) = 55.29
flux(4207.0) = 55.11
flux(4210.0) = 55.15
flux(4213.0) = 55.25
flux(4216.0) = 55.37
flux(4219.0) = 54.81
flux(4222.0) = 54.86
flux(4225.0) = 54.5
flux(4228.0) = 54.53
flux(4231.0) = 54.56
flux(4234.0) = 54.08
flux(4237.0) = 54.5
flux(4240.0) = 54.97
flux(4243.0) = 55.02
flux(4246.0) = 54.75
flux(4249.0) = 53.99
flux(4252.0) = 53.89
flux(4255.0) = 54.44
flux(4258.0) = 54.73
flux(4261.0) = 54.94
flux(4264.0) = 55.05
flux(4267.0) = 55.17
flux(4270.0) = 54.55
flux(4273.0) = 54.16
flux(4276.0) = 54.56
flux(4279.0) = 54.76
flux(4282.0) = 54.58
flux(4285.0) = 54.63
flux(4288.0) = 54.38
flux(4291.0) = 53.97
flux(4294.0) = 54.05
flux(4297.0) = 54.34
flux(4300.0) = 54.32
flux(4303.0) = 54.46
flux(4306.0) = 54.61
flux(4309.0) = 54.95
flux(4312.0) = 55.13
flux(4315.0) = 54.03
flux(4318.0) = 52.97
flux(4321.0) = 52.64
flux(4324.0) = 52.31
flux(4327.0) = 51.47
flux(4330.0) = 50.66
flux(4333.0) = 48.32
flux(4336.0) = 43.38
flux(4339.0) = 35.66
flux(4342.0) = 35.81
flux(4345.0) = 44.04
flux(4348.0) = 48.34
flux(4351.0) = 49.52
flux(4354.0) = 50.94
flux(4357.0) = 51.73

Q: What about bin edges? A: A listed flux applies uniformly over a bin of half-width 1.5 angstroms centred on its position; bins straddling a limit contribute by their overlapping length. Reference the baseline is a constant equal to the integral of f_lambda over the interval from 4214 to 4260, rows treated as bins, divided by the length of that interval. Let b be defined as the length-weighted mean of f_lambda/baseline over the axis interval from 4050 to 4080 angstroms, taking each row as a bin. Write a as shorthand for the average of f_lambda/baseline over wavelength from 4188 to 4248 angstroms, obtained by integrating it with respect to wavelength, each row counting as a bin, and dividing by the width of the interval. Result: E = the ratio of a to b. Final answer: 0.99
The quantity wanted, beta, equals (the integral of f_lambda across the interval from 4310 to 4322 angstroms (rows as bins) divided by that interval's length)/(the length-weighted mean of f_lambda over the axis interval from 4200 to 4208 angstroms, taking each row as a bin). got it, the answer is 0.97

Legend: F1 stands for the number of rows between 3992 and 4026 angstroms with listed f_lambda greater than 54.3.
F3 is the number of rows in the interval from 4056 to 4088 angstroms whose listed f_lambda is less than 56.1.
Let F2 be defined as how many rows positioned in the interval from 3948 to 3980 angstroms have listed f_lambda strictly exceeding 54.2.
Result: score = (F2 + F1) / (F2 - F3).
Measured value -3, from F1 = 11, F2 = 3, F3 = 8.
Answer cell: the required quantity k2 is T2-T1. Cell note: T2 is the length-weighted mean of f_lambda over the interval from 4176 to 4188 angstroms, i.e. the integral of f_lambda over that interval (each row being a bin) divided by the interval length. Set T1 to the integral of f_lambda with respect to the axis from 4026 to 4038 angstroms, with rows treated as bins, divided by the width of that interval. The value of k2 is -0.5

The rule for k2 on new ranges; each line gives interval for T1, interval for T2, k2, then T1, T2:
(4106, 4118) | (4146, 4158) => 5.1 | 51.4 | 56.4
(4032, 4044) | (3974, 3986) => -3.9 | 56.2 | 52.4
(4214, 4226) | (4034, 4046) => 1.4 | 54.9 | 56.3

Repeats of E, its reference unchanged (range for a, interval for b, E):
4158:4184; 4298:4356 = 1.13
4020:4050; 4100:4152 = 1.08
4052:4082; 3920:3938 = 1.03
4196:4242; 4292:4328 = 1.02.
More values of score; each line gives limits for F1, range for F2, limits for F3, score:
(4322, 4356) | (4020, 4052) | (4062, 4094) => 11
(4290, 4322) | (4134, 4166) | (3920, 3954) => 3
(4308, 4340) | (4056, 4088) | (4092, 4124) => -3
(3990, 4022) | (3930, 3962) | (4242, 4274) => -3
